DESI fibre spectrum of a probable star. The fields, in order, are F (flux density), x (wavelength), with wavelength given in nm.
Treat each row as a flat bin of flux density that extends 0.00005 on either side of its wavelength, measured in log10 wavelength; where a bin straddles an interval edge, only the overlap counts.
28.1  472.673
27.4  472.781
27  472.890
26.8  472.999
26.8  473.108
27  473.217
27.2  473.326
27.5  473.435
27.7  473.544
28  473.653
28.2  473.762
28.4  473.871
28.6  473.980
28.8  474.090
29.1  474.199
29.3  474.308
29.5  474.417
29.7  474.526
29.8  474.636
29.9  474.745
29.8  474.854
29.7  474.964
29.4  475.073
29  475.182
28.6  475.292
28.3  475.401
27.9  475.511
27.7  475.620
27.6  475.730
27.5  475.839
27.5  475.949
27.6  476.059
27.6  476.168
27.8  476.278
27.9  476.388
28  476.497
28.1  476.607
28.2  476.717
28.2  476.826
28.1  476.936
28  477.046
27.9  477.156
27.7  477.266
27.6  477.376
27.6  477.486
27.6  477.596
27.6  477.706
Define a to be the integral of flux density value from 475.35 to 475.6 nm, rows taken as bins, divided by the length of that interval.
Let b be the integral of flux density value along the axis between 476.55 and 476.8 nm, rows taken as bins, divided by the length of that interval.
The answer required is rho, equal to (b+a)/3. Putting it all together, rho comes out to 18.7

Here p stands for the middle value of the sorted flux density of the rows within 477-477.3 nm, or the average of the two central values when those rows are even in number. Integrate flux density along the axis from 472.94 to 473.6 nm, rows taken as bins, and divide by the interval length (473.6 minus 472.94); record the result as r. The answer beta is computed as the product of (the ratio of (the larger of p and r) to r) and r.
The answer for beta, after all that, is 27.9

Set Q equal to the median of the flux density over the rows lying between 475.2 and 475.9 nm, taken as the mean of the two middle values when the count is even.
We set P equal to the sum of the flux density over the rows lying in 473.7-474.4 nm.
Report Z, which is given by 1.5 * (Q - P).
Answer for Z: -217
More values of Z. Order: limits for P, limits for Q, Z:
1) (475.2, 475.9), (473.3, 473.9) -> -210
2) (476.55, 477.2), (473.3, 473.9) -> -211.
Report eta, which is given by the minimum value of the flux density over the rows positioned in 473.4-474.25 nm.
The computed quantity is 27.5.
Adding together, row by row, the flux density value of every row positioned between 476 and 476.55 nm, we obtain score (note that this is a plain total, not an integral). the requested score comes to 139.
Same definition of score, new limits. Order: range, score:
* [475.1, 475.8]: 169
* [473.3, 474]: 196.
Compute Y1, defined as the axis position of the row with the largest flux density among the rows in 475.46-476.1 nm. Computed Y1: 475.511 nm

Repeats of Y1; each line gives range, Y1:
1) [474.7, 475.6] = 474.745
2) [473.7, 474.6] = 474.526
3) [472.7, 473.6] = 473.544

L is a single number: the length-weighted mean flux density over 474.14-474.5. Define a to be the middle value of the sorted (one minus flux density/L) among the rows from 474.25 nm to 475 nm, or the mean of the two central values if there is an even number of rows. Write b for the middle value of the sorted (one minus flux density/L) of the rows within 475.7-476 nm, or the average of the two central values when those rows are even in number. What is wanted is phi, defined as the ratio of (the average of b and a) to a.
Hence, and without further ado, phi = -2.61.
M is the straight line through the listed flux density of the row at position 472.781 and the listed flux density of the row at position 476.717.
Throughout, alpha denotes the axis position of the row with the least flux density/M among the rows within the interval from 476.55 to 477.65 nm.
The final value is 477.596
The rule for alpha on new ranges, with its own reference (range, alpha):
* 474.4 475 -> 474.417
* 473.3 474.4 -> 473.326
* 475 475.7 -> 475.620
